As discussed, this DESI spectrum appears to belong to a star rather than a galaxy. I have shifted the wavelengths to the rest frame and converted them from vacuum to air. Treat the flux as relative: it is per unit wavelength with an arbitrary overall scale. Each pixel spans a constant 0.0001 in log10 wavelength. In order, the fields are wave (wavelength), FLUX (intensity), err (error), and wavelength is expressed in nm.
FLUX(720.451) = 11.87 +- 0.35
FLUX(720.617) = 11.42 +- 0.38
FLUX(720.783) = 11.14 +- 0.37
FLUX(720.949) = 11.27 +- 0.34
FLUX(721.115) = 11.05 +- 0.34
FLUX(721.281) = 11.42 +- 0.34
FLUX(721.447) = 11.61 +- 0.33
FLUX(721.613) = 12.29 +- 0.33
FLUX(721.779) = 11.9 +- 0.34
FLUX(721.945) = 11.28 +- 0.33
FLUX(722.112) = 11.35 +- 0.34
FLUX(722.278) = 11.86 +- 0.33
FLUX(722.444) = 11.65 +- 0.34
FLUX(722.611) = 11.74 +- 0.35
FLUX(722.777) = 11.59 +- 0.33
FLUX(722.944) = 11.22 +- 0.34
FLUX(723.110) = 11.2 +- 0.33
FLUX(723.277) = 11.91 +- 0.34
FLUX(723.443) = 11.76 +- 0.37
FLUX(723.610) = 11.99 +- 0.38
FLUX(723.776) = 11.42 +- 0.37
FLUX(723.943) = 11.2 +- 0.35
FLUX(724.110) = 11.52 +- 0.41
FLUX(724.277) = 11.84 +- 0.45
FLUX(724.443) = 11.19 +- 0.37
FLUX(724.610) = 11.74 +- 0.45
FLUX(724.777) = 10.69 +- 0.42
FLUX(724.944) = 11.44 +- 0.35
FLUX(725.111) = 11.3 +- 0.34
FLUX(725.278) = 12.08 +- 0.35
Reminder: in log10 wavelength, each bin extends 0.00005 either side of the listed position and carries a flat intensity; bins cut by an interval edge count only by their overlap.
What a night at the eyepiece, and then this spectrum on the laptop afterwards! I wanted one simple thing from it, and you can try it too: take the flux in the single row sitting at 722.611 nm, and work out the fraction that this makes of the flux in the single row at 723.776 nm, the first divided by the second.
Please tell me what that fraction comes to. 1.028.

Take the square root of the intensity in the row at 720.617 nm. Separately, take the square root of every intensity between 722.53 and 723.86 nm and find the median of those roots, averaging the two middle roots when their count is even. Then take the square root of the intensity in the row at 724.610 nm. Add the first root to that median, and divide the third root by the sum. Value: 0.504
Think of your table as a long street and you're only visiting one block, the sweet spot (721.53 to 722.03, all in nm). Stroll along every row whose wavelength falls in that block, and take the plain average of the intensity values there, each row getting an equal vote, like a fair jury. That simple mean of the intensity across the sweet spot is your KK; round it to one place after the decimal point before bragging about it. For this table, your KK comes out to 11.8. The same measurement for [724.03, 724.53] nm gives 11.5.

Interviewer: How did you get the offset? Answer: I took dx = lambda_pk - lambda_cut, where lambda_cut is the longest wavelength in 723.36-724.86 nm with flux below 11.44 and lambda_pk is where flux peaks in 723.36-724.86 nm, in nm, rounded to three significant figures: -1.17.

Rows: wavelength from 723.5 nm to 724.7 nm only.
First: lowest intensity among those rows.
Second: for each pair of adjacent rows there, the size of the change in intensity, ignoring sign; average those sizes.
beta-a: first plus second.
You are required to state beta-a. 11.6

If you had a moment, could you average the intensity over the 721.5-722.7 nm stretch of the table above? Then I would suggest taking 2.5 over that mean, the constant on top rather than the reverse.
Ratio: 0.213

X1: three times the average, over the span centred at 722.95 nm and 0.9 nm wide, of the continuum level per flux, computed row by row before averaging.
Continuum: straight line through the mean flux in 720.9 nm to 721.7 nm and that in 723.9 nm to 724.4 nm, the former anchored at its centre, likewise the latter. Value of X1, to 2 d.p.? 3.00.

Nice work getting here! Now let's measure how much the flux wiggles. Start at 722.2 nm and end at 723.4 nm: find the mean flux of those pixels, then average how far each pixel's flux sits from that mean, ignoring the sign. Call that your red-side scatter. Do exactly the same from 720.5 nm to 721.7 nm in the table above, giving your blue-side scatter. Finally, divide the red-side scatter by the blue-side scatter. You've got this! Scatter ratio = 0.79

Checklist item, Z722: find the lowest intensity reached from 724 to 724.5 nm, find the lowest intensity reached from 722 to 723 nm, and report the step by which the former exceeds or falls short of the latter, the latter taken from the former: 0.0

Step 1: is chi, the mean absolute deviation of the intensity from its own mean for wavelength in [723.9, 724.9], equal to 0.337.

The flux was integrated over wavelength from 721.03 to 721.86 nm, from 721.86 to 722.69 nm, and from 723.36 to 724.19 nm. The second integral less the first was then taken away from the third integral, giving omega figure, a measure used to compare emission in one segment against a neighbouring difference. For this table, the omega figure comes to 9.7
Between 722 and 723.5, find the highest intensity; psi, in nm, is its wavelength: 723.277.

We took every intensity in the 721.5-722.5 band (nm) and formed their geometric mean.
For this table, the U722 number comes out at 11.7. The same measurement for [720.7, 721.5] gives 11.3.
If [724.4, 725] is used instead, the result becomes 11.3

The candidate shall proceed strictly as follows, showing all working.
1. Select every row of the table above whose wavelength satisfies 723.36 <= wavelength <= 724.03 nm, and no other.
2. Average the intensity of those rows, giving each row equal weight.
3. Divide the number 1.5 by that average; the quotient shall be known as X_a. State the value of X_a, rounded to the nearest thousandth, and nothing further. 0.129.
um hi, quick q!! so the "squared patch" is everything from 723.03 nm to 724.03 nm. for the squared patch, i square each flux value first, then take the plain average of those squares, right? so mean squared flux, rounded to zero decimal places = 134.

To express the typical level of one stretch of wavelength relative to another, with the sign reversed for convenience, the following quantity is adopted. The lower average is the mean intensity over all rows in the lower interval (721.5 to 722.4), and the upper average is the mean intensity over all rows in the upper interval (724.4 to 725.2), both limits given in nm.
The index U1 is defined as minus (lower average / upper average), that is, -1.04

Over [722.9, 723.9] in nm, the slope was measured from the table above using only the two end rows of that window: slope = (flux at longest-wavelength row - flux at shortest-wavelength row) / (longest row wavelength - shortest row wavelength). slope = 0.2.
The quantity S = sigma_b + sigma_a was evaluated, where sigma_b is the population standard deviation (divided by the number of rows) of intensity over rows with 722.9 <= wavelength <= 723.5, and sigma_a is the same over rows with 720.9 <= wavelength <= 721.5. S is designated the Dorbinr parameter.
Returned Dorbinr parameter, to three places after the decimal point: 0.522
